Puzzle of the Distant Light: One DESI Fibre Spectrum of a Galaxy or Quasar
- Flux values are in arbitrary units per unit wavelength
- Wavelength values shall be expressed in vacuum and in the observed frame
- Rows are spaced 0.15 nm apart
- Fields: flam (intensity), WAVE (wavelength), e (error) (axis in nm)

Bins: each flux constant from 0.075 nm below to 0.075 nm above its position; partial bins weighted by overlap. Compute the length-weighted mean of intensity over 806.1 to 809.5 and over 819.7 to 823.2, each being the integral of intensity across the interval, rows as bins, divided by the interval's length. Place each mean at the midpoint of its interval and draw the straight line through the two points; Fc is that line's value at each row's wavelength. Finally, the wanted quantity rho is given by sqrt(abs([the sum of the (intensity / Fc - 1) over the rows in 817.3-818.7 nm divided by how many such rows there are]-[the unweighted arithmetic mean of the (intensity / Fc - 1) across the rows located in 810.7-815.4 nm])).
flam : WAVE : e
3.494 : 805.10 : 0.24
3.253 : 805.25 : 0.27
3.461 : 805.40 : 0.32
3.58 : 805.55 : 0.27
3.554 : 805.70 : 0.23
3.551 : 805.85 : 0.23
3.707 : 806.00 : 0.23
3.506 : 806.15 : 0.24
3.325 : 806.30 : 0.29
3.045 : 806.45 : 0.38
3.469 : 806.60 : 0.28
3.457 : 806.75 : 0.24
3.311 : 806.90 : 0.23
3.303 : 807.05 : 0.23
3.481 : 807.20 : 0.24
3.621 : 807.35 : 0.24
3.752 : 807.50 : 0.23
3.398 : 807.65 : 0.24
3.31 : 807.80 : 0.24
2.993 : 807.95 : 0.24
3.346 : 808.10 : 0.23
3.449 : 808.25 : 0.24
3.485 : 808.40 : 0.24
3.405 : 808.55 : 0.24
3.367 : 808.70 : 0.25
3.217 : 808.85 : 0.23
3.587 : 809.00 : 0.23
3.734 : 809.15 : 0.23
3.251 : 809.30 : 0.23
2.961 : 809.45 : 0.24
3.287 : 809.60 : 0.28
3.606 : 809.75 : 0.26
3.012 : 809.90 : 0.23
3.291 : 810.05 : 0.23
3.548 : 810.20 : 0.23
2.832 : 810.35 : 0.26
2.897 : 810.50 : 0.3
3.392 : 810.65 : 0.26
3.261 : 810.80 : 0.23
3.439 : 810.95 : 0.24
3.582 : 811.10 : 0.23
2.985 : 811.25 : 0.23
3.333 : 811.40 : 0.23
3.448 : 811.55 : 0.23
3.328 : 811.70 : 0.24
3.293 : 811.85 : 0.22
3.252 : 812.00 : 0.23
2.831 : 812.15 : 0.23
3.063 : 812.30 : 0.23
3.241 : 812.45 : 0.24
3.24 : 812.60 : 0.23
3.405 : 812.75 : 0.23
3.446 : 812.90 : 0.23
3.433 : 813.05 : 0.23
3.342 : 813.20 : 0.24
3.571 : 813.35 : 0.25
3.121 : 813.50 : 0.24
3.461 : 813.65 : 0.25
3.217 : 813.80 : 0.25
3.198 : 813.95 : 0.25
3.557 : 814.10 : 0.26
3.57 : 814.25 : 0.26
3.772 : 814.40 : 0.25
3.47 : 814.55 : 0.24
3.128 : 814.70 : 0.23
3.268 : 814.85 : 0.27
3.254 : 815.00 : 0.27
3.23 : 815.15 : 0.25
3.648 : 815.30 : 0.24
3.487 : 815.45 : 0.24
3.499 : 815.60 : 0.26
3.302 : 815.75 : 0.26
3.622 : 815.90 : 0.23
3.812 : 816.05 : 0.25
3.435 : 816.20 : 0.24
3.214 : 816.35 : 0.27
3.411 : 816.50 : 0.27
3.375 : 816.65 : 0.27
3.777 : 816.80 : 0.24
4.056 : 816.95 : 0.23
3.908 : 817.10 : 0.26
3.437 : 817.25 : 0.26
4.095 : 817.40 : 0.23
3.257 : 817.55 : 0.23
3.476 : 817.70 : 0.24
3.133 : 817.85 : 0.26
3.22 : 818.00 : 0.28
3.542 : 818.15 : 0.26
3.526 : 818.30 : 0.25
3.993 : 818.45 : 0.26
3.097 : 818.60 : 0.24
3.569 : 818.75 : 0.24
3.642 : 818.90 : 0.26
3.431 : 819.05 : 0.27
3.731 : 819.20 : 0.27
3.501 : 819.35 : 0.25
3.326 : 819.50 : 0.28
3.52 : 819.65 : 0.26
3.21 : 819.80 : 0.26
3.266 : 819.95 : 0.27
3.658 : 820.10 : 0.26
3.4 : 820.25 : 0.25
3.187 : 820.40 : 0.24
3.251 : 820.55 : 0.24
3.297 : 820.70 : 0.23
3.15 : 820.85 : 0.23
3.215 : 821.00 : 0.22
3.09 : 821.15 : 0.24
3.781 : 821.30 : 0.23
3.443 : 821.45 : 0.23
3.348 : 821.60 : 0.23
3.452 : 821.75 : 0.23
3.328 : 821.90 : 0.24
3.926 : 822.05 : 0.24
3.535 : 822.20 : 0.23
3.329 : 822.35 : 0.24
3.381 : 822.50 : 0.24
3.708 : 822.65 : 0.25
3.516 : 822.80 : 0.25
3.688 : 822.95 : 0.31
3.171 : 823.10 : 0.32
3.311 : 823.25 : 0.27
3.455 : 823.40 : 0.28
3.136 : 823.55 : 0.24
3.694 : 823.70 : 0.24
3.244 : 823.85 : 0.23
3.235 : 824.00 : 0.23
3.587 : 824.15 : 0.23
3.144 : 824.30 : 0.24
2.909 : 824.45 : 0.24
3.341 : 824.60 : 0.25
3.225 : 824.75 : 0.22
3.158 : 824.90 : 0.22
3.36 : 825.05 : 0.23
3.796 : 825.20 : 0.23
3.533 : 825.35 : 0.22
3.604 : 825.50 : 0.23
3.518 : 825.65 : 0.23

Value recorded 0.20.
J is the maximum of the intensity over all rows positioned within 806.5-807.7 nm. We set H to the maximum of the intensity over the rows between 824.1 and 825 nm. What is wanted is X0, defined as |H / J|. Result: 0.96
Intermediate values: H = 3.587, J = 3.752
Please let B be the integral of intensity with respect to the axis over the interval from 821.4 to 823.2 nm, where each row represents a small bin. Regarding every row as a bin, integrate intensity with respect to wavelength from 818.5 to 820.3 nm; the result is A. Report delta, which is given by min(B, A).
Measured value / 6.22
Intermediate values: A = 6.22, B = 6.27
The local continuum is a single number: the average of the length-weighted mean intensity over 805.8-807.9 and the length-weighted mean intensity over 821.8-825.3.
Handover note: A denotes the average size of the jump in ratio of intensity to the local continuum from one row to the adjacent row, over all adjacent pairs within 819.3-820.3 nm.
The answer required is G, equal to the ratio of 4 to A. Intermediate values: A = 0.068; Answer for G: 59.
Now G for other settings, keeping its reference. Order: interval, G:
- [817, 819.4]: 37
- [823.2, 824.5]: 44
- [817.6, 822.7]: 54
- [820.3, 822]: 76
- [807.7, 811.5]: 48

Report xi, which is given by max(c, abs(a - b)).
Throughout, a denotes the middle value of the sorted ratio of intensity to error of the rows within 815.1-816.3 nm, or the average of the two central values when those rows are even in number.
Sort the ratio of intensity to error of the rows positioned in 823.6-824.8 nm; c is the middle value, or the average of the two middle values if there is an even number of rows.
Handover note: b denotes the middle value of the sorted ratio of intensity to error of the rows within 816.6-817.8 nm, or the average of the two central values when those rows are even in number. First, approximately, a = 14.4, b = 14.8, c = 14.1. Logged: 14.1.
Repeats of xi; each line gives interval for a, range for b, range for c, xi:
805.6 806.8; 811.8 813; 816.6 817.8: 14.8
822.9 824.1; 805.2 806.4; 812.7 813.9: 14.1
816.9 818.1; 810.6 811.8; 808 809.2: 14.4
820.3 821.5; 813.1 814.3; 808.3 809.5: 14.2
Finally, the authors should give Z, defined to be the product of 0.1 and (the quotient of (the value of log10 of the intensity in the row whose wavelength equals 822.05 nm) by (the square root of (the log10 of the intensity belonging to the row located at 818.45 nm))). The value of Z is 0.077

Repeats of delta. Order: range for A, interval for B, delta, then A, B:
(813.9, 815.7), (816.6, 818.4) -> 6.16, 6.16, 6.44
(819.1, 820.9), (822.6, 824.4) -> 6.08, 6.08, 6.11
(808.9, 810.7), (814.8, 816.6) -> 5.91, 5.91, 6.18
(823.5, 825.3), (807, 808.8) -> 5.98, 5.98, 6.13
